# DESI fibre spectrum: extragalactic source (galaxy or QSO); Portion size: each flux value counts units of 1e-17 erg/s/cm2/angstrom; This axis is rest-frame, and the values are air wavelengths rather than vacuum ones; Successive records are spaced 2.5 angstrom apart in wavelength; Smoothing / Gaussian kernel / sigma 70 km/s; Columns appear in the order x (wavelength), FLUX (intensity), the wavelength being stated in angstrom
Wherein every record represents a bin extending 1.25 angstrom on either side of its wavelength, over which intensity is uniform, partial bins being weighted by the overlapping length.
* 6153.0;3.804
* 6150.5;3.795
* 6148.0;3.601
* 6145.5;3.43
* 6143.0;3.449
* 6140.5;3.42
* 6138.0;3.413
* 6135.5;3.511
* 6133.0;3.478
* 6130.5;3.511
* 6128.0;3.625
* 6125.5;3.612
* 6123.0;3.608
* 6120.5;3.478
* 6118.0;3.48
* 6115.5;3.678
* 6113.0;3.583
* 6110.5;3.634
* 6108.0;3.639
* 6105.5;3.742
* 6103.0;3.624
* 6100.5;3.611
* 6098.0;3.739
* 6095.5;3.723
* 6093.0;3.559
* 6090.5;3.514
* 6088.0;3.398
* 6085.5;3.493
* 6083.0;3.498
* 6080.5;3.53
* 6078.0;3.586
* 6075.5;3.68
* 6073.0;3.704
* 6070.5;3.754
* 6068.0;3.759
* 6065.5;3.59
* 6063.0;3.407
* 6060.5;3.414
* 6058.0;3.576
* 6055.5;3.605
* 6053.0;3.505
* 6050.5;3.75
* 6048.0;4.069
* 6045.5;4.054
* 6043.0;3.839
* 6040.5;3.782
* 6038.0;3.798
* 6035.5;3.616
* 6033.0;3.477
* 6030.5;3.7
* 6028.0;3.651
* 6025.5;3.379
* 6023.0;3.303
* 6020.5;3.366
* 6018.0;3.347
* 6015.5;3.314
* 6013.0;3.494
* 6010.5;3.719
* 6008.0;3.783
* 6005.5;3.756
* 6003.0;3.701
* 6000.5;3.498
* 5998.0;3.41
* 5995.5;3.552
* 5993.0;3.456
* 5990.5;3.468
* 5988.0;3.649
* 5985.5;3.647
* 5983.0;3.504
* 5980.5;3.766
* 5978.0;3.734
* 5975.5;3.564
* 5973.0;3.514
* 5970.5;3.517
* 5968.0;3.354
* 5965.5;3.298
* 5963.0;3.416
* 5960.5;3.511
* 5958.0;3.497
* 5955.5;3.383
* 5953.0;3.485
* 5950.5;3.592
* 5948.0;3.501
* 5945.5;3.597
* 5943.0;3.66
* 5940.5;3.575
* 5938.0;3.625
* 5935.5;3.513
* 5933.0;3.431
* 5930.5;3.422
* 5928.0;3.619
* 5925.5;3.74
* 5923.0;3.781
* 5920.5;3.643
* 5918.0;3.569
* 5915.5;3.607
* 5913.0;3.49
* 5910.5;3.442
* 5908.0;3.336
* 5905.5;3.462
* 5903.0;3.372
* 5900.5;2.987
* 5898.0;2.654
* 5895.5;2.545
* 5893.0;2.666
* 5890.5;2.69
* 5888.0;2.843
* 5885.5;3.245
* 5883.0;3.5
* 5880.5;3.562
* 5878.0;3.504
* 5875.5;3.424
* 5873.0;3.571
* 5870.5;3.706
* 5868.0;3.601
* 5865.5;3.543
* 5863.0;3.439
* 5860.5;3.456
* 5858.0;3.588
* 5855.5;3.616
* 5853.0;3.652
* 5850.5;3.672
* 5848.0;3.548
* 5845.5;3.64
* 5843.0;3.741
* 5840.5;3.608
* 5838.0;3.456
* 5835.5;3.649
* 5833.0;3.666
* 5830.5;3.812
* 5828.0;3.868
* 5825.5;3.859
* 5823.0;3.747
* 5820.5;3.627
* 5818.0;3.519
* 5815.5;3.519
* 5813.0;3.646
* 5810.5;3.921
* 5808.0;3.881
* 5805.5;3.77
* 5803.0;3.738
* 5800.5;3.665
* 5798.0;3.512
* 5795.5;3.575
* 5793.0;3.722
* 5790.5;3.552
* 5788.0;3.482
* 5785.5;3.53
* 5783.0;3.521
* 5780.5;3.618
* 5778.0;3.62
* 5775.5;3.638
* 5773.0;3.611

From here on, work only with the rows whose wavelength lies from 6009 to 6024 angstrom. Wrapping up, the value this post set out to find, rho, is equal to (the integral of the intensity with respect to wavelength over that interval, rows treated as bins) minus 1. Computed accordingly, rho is 50.5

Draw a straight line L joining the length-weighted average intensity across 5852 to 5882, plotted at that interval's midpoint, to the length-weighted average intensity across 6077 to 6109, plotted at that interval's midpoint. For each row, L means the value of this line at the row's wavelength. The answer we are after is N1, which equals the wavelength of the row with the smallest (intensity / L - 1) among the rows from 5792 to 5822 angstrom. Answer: 5798.0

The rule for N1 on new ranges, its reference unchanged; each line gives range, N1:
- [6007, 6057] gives 6023.0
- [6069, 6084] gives 6083.0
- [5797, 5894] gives 5893.0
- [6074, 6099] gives 6088.0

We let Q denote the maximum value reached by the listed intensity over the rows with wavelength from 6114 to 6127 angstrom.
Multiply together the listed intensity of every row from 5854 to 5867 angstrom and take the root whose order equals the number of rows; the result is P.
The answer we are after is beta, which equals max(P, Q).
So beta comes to 3.68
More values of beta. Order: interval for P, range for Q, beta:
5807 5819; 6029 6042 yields 3.80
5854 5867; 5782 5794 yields 3.72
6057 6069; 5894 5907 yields 3.55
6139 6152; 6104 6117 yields 3.74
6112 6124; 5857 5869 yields 3.60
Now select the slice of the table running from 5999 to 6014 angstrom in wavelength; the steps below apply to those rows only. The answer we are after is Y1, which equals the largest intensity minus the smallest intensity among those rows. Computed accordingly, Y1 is 0.29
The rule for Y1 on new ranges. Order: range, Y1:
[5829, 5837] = 0.16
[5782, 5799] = 0.24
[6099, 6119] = 0.26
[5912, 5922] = 0.15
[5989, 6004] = 0.29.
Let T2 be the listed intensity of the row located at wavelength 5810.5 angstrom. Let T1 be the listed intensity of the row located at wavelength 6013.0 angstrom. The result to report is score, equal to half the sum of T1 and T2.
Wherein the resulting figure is 3.71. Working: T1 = 3.494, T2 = 3.921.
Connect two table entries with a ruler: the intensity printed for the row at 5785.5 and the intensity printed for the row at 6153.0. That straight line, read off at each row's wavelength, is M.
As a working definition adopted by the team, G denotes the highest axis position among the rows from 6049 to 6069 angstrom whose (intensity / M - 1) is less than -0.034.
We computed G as 6065.5 angstrom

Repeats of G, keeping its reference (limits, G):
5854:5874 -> 5863.0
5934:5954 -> 5953.0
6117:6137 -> 6135.5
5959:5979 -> 5973.0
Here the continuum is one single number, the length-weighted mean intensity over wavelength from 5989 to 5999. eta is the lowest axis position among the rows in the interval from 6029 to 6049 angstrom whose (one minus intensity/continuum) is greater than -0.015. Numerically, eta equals 6033.0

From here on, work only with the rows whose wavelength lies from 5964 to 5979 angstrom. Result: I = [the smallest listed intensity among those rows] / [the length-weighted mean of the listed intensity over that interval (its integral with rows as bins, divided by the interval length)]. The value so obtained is 0.945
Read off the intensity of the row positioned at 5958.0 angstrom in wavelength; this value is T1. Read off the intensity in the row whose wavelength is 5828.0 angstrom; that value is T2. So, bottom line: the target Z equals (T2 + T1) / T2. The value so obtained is 1.90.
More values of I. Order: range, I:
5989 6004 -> 0.971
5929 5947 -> 0.965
